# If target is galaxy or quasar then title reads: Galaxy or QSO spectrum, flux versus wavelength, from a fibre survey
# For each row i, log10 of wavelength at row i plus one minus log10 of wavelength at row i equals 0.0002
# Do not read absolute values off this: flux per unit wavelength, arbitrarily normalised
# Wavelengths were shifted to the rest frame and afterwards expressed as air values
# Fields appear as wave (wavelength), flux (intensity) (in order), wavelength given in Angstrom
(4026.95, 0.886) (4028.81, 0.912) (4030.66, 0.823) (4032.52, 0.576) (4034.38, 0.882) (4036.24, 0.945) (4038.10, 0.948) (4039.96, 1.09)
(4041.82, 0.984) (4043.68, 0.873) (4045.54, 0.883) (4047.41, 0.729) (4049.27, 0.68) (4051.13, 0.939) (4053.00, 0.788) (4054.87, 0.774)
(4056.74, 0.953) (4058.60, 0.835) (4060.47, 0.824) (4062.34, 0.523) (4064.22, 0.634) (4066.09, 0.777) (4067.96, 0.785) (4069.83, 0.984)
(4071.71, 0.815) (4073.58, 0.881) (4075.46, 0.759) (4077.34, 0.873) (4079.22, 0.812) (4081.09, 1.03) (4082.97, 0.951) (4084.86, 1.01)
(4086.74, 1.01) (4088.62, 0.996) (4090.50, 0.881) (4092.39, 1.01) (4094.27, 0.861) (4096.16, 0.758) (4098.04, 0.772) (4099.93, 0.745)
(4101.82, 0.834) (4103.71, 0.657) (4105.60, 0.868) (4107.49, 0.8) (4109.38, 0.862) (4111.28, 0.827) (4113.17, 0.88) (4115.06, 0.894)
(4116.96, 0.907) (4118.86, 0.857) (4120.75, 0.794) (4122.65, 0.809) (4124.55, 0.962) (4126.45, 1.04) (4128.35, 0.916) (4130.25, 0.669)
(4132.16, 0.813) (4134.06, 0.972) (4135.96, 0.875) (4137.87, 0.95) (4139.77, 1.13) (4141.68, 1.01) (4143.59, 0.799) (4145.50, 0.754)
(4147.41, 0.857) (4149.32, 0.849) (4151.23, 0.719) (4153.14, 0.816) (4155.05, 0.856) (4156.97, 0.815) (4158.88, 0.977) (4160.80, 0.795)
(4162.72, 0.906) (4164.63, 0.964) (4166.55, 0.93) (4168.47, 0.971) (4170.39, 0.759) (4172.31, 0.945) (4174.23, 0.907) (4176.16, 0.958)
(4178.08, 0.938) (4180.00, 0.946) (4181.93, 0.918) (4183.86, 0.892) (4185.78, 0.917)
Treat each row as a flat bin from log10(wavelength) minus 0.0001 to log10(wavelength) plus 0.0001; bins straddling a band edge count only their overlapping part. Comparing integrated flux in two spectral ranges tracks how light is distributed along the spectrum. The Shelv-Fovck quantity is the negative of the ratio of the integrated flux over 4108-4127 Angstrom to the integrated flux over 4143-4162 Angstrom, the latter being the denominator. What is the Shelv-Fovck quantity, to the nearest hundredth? -1.06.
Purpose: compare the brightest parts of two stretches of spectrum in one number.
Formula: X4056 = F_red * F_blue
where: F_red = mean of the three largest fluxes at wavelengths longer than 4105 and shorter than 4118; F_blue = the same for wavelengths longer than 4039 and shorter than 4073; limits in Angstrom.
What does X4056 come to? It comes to 0.91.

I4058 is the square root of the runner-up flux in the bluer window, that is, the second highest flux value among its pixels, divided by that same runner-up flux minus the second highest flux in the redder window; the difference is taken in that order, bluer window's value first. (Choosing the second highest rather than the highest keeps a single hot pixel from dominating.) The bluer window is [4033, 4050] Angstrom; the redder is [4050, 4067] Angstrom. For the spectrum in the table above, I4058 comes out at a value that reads 22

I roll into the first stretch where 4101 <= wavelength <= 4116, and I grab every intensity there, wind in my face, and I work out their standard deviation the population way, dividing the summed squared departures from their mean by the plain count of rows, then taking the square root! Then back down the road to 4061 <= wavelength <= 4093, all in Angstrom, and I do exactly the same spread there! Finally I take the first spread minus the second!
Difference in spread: -0.07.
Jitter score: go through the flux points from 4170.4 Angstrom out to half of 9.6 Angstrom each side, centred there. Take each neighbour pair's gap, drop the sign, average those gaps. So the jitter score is 0.119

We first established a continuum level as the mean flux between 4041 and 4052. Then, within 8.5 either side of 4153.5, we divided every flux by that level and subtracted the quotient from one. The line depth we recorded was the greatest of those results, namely 0.15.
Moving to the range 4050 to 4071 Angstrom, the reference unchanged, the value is 0.38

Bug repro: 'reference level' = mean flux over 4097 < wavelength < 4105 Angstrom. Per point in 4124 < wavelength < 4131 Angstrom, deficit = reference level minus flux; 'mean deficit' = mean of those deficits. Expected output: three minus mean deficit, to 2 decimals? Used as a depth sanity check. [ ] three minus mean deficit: 3.14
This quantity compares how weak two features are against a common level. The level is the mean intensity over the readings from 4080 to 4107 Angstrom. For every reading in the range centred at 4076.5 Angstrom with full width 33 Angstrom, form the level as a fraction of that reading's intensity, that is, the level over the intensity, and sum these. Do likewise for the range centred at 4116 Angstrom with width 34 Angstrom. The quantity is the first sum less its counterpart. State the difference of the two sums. -0.2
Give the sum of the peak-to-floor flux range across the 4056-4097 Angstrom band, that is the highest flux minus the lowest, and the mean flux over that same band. 1.37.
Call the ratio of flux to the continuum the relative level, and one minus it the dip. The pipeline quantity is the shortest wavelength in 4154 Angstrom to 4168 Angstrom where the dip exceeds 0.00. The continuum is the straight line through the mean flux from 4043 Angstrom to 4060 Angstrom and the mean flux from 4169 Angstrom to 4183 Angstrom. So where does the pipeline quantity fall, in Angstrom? 4155.05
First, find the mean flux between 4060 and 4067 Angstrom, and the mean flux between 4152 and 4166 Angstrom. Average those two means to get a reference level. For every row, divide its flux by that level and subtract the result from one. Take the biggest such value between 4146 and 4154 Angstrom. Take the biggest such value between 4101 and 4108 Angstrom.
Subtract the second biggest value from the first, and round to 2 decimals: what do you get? -0.08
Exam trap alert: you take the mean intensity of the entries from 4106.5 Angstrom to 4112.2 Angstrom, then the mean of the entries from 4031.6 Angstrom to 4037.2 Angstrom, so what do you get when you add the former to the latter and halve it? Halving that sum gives 0.82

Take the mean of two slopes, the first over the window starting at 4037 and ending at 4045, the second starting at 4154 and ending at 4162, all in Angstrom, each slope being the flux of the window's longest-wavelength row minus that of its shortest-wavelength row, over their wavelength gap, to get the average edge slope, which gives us -0.0120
